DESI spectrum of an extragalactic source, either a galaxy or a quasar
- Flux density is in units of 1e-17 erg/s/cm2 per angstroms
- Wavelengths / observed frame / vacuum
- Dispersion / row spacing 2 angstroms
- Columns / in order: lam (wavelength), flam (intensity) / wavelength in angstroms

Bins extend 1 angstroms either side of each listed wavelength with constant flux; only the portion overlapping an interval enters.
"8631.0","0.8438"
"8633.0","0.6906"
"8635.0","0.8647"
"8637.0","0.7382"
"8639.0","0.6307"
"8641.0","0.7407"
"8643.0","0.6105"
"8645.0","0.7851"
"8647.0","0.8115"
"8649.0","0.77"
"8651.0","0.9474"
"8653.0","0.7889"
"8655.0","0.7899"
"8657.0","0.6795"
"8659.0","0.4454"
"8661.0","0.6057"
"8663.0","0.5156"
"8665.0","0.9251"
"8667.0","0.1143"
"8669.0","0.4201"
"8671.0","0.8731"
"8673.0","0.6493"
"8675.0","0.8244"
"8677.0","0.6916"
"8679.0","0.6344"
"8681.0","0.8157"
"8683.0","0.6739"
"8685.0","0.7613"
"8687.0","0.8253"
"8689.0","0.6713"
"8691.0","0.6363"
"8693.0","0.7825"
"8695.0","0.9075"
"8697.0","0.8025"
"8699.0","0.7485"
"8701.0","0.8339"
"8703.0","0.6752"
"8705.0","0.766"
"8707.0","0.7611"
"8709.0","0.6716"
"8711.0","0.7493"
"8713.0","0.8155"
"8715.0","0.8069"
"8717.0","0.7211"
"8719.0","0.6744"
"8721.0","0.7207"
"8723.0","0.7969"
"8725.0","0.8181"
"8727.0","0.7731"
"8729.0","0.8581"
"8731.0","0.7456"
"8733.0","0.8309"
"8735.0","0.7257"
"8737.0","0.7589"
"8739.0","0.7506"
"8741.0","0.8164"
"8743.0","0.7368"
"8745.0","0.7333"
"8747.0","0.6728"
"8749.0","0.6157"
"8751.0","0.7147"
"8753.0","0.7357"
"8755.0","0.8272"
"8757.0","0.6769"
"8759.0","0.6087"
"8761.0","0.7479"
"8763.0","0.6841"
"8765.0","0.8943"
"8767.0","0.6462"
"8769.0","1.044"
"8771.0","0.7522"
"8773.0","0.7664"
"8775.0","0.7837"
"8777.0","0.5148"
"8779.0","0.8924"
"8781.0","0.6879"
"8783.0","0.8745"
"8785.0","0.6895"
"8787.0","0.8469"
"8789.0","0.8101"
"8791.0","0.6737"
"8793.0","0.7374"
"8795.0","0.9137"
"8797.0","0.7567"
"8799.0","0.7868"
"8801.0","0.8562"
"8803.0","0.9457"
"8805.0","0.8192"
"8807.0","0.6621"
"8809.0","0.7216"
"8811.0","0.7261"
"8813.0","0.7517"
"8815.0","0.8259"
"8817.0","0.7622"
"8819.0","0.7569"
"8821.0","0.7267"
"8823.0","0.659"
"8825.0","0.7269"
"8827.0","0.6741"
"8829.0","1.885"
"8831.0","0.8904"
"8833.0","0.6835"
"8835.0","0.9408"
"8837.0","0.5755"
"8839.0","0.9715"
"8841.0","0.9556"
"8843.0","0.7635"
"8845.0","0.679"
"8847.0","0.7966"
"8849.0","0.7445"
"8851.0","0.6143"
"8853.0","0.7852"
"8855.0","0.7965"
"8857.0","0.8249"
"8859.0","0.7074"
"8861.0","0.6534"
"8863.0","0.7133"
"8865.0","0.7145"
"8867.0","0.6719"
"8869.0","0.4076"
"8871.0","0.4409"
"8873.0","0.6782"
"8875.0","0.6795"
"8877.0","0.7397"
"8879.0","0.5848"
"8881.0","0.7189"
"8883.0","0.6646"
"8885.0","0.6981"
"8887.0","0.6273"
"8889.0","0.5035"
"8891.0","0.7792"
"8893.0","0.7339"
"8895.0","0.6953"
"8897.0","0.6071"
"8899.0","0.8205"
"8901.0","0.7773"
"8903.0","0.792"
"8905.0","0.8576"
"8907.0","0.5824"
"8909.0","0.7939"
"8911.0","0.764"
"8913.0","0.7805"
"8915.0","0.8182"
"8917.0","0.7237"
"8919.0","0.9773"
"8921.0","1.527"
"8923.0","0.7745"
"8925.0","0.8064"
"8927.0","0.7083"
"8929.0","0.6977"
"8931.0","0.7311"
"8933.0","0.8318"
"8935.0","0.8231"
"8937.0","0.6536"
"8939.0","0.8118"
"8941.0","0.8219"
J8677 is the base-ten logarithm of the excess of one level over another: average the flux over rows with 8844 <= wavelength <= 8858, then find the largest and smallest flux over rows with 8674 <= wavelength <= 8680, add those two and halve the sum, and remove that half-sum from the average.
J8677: -1.7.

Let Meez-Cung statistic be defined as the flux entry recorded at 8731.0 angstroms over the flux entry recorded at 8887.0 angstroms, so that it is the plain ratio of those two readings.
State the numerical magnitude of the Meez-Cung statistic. 1.19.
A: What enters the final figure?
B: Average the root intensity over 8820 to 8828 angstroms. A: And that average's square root 0.913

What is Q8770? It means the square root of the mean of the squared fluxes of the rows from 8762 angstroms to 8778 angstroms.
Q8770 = 0.775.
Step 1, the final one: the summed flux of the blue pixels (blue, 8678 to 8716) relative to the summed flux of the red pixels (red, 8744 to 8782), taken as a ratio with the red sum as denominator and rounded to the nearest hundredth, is 1.02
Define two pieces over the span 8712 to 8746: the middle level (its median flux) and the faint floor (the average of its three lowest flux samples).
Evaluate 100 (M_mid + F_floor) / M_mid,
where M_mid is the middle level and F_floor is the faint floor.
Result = 193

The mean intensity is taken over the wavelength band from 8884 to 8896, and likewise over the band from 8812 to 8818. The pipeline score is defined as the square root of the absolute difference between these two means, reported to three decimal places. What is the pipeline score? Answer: 0.327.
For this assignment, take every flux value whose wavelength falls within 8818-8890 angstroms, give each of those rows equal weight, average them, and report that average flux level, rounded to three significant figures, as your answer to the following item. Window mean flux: 0.740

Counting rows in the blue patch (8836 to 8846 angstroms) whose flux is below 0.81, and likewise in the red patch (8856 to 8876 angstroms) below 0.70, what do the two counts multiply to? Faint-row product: 18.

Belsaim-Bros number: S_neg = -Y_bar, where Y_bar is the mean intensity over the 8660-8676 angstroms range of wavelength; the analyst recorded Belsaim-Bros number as -0.616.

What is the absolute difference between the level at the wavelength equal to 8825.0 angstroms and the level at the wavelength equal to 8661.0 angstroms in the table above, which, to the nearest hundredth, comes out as 0.12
